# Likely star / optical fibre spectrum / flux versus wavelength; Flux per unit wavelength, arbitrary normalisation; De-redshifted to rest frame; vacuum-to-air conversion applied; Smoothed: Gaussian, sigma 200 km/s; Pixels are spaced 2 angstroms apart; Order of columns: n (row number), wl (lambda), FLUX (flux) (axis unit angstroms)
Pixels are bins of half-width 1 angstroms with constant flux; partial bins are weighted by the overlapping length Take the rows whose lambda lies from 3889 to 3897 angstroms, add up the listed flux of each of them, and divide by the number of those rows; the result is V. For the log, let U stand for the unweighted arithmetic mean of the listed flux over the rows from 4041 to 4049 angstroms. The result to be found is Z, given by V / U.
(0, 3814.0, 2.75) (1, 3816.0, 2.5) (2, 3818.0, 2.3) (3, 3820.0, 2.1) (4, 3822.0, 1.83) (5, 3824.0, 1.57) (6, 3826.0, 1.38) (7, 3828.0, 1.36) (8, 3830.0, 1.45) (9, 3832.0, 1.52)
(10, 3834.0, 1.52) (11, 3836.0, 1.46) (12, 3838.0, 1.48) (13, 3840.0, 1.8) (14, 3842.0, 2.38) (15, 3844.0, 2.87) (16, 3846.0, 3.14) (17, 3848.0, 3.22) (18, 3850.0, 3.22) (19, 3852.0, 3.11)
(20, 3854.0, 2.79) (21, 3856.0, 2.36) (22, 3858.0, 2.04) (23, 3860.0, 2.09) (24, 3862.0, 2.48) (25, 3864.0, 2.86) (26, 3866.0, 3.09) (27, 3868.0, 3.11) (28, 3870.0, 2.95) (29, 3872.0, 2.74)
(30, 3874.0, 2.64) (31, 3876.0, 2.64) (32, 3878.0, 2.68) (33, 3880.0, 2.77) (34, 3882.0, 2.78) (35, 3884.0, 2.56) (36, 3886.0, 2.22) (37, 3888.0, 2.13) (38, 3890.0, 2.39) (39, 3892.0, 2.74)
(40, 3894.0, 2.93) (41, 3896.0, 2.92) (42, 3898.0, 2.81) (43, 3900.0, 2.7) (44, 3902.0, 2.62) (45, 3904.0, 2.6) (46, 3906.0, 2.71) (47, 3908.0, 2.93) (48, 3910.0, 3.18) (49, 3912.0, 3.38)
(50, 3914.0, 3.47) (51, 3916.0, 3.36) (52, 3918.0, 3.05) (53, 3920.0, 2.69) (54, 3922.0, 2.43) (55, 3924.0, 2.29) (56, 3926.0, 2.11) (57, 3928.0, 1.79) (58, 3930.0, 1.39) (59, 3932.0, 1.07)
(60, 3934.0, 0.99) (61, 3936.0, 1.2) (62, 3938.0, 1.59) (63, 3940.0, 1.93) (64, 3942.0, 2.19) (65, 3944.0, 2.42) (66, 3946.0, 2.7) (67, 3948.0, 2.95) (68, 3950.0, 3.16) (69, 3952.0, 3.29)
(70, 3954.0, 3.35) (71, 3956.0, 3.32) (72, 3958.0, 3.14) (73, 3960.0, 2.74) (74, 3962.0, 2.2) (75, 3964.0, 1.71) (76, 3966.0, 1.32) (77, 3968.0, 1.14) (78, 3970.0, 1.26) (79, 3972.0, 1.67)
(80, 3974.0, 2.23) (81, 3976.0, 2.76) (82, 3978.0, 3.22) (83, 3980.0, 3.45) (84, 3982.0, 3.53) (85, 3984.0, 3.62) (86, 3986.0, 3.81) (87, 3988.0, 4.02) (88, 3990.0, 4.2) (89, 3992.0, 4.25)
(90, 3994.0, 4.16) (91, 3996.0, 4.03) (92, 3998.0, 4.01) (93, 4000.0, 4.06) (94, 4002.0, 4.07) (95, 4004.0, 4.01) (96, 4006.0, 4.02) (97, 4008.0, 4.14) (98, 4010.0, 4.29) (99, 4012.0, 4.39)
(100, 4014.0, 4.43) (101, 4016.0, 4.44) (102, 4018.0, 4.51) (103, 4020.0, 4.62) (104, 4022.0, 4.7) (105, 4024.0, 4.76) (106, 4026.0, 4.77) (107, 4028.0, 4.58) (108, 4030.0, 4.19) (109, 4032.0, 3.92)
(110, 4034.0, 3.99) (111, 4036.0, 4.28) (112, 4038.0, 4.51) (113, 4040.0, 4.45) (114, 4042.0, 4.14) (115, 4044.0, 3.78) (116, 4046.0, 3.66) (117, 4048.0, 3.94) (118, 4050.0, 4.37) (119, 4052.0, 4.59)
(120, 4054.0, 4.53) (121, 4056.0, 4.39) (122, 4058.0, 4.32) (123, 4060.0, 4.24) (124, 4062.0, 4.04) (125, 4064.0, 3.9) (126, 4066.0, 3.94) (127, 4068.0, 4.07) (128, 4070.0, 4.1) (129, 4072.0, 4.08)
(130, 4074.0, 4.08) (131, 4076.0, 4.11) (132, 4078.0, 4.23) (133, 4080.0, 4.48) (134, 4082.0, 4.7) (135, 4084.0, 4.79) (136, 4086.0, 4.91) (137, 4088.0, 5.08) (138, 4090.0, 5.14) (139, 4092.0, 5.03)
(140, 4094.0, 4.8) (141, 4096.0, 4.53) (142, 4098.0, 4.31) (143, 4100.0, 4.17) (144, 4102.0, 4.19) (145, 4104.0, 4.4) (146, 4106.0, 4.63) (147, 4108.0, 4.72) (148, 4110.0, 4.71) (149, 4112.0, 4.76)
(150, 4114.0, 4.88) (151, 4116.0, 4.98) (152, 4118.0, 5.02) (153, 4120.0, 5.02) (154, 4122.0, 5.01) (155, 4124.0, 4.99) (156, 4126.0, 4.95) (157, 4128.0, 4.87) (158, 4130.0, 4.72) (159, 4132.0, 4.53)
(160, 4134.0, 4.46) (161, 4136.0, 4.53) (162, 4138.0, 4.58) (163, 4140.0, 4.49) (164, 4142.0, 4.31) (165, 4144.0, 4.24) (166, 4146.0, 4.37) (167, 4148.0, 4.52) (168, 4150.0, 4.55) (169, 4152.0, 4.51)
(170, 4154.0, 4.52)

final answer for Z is 0.71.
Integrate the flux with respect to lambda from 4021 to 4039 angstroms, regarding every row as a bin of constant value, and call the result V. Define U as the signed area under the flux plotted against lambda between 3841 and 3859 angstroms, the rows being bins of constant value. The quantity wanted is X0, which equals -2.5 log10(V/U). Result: -0.50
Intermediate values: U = 50.3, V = 79.4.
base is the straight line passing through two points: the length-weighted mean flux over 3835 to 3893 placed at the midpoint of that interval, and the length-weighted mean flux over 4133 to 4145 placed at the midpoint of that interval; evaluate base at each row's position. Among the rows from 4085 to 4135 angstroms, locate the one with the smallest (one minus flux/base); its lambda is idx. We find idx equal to 4090.0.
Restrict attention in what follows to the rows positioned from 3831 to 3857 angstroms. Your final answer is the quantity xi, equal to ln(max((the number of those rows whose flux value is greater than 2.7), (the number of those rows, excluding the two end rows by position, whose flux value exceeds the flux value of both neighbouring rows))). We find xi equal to 1.8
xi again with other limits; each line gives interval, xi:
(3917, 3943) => 0.0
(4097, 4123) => 2.6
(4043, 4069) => 2.6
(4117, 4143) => 2.6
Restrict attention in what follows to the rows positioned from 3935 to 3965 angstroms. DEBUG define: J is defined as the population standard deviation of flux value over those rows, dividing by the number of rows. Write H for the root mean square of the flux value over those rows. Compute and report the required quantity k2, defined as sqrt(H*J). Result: 1.33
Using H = 2.6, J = 0.67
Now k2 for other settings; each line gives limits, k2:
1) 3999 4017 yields 0.85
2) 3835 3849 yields 1.31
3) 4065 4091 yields 1.36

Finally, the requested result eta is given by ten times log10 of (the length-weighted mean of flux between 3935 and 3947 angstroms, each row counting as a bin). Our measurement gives 3.0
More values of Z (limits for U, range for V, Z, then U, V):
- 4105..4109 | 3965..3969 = 0.26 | 4.7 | 1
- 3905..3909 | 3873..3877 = 0.94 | 2.8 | 3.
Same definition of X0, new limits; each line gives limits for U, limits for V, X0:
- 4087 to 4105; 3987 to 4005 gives 0.13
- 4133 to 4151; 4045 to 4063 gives 0.05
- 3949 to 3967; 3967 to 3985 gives 0.06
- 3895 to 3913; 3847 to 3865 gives 0.07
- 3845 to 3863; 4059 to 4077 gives -0.44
